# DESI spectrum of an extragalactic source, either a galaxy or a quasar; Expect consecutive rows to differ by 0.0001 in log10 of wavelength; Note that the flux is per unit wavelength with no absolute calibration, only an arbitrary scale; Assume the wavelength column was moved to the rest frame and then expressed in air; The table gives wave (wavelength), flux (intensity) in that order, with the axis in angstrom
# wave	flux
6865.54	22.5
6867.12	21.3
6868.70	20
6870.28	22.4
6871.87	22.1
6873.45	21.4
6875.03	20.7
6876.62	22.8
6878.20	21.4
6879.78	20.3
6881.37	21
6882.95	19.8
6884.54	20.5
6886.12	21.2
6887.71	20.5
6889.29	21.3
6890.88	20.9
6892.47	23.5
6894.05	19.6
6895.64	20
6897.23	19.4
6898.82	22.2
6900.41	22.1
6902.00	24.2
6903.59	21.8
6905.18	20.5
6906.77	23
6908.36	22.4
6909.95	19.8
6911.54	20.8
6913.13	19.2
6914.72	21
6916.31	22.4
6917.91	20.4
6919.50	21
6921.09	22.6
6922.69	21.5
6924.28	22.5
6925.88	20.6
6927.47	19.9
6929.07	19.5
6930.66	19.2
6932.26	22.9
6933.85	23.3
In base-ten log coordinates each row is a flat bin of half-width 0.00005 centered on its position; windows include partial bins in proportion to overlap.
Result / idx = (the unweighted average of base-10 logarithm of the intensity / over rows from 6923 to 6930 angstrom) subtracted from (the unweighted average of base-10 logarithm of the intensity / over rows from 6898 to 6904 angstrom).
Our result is 0.040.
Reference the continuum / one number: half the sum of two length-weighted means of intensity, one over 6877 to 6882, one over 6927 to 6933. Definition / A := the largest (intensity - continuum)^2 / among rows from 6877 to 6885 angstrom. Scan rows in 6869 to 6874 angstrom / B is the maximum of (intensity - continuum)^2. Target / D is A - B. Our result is -2.0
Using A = 0.8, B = 2.8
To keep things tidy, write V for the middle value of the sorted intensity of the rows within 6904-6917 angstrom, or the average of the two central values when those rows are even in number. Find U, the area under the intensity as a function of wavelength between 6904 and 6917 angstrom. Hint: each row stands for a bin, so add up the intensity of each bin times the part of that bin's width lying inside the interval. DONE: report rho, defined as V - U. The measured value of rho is -254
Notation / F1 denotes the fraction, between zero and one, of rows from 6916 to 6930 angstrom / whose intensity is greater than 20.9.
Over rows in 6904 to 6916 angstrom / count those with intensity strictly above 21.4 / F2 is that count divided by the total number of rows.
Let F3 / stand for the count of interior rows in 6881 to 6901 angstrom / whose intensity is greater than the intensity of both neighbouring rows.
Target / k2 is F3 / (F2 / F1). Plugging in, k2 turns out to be 9.7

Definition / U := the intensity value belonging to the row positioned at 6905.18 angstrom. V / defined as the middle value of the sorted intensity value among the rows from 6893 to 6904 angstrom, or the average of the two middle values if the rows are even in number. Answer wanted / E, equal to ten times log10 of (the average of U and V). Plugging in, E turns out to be 13.3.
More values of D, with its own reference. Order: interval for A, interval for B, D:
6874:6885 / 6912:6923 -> 0.8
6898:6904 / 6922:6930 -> 9.0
